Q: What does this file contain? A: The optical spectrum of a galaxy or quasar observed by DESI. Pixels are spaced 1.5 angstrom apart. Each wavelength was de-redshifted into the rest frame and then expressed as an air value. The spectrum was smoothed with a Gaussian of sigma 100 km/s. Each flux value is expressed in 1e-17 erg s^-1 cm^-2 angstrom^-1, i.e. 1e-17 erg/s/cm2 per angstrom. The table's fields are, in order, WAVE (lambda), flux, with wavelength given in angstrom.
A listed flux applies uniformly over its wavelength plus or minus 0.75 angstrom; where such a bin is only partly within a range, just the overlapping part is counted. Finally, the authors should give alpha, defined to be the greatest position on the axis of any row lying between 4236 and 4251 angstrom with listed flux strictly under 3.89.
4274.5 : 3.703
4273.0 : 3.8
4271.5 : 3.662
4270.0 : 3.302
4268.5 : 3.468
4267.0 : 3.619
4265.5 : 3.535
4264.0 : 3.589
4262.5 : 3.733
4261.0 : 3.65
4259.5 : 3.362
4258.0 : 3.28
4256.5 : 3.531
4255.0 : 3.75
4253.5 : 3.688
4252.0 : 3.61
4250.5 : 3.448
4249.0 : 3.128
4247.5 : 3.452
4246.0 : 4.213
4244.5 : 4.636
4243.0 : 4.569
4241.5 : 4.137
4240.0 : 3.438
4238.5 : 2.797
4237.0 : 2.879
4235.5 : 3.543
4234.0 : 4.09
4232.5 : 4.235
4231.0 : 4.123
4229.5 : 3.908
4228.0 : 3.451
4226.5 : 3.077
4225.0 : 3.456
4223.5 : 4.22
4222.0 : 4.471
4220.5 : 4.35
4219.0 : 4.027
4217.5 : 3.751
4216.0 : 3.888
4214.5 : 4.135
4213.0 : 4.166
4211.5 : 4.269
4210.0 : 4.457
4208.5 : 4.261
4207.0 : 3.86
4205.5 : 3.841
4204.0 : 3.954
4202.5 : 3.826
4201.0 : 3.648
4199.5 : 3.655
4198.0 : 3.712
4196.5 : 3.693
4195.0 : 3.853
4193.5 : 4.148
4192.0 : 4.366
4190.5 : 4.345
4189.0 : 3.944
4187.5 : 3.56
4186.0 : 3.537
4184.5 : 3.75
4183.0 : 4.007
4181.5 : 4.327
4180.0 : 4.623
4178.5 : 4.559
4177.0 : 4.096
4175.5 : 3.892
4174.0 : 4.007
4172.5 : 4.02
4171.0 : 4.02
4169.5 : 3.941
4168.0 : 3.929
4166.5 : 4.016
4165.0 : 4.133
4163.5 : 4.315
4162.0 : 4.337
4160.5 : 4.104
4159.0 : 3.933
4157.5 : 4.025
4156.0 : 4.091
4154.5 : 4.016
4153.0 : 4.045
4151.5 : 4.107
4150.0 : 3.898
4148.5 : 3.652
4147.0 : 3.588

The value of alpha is 4250.5 angstrom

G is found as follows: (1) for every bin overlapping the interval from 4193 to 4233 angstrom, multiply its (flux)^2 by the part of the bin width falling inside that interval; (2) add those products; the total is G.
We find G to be 625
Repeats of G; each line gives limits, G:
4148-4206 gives 932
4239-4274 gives 477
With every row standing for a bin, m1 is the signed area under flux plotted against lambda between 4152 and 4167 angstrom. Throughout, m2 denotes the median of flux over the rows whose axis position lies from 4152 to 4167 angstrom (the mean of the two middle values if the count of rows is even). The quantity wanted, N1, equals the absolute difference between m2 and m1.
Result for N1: 57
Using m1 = 62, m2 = 4.1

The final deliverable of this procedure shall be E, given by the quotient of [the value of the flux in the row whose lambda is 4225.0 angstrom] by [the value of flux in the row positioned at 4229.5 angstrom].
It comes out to 0.88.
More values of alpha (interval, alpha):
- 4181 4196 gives 4195.0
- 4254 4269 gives 4268.5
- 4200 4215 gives 4207.0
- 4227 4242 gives 4240.0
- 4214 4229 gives 4228.0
